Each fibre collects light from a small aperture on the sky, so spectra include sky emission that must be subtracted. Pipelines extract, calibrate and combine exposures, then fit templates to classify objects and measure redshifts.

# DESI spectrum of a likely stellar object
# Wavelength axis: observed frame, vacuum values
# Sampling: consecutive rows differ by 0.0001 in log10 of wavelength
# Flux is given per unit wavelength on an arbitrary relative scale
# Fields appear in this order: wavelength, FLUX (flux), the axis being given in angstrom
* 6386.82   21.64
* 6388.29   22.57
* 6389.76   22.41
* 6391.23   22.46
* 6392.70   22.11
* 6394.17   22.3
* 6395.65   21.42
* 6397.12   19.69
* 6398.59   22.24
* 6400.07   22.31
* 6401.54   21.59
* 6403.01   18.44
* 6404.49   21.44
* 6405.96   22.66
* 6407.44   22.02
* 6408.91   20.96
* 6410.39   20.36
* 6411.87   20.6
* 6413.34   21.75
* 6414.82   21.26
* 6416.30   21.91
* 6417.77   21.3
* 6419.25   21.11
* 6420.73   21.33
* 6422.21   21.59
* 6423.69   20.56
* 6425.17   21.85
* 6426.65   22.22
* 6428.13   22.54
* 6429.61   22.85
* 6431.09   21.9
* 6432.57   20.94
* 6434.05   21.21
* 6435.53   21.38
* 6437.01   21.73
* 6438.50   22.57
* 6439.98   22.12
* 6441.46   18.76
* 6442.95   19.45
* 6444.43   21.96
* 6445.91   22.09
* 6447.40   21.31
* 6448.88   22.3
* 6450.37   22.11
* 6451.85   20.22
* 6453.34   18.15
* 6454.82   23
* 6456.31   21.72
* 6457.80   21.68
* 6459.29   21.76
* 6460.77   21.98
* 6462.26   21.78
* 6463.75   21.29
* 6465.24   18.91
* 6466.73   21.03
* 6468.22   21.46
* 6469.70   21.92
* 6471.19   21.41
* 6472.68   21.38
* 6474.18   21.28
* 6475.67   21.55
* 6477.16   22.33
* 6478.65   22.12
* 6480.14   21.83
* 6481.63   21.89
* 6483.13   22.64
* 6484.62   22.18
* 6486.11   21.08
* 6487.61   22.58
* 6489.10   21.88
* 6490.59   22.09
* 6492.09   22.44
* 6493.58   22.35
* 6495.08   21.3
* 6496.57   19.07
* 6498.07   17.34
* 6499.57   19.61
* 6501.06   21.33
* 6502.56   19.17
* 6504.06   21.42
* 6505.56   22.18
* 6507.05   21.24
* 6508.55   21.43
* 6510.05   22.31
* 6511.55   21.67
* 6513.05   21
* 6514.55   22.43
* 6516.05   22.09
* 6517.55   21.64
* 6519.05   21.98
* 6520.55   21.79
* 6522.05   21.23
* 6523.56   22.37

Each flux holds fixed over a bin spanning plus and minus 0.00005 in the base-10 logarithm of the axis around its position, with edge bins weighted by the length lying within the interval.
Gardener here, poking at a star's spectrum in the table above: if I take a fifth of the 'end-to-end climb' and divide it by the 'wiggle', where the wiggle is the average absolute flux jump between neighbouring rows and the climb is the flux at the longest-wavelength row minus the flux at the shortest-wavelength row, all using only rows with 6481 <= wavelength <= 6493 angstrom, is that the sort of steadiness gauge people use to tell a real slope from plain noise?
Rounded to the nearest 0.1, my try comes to 0.2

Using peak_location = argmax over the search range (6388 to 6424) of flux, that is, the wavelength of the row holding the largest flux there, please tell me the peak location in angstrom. 6405.96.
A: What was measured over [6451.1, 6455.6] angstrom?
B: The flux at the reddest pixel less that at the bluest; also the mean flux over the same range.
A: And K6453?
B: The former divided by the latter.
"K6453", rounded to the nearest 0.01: 0.14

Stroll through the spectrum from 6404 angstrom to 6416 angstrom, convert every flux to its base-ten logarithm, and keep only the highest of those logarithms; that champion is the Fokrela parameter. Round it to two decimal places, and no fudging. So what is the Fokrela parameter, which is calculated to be 1.36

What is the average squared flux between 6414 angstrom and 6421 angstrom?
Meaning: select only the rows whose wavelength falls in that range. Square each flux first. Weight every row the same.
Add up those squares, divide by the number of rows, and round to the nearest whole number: 457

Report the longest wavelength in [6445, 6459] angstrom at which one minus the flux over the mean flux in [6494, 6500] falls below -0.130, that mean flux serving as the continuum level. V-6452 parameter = 6454.82 angstrom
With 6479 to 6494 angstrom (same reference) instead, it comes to 6493.58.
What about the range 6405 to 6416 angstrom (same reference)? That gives 6407.44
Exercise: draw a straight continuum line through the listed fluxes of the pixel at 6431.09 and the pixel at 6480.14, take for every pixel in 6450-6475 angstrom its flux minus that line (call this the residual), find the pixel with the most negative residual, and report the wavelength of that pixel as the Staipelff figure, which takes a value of 6453.34 angstrom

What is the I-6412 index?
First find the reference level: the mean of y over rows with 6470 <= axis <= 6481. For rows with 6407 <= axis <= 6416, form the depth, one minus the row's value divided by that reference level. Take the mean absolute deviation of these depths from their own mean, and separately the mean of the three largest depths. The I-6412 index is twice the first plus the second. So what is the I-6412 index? 0.10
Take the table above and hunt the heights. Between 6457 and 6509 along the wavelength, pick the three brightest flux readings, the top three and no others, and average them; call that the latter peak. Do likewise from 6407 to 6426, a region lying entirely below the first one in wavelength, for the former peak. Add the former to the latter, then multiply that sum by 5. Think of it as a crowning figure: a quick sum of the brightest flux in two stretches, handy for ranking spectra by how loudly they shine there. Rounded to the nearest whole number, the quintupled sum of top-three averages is 222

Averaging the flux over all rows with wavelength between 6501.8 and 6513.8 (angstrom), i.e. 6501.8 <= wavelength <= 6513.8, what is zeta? 21.3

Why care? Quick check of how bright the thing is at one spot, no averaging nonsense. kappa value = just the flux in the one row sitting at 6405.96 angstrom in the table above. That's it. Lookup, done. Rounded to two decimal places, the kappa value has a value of 22.66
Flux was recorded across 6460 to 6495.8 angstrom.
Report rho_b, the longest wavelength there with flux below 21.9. 6495.08 angstrom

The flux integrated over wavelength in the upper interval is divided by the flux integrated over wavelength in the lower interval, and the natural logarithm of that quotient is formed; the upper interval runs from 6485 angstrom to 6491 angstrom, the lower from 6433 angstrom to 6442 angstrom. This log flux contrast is -0.4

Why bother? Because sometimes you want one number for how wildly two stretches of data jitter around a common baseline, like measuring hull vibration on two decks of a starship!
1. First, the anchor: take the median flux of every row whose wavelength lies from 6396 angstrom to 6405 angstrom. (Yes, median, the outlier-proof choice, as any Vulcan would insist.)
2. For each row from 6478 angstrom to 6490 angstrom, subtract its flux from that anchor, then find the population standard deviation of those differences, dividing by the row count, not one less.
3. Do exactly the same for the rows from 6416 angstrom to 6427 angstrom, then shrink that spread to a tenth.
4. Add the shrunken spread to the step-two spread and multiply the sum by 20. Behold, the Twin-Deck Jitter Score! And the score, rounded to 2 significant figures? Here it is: 10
